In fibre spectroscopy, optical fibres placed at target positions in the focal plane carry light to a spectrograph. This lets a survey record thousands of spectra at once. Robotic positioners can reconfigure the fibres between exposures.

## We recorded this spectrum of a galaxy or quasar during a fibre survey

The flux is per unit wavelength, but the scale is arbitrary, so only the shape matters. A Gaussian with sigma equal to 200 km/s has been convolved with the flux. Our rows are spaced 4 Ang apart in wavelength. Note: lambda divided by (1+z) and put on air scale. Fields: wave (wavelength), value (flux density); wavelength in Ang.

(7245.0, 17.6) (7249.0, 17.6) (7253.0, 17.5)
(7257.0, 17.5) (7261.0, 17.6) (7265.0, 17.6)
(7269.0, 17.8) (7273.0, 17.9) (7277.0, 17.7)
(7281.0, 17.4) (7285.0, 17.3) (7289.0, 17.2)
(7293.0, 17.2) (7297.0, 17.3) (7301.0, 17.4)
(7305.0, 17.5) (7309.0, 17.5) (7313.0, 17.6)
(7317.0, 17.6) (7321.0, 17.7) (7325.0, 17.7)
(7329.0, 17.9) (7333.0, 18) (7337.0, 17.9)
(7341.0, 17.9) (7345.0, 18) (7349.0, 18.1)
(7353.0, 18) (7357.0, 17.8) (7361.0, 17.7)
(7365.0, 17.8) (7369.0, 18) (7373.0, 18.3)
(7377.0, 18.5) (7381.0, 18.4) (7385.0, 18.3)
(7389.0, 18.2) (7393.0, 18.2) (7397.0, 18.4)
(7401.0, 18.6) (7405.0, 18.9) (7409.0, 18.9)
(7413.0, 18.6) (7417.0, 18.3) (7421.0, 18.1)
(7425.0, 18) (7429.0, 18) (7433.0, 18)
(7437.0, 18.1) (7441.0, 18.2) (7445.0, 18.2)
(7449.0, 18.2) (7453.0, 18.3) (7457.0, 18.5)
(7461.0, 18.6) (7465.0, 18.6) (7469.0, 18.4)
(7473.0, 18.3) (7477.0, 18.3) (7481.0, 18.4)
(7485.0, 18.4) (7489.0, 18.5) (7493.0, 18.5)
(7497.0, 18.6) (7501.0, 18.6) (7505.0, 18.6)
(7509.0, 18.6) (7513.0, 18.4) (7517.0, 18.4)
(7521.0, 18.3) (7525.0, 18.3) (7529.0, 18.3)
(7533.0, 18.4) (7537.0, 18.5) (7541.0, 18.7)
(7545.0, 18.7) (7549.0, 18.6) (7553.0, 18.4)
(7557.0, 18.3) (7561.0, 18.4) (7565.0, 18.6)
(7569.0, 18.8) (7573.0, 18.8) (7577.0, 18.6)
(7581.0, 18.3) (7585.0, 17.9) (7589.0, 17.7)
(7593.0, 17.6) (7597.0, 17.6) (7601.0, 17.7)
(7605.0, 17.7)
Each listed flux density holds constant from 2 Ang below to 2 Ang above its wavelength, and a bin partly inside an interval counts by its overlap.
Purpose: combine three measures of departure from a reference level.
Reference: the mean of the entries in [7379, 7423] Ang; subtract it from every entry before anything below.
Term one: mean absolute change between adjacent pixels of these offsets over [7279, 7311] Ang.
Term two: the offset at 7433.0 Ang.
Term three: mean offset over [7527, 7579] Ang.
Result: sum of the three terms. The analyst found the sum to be -0.273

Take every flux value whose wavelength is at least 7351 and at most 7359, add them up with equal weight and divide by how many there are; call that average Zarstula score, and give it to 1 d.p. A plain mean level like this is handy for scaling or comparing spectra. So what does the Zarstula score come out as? 17.9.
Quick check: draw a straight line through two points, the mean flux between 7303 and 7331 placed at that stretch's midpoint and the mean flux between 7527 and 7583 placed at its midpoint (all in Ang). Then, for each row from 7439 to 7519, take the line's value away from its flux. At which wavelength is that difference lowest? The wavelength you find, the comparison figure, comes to 7517.0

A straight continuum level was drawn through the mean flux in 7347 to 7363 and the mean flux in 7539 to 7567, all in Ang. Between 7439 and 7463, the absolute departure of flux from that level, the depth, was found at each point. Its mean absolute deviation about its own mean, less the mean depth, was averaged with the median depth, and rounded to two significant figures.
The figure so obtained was 0.028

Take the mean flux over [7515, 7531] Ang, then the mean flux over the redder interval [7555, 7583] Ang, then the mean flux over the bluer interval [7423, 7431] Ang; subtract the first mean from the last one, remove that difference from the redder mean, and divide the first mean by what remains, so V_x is 0.97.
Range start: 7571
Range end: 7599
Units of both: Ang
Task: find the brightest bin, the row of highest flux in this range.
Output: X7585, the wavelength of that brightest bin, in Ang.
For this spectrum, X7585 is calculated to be 7573.0 Ang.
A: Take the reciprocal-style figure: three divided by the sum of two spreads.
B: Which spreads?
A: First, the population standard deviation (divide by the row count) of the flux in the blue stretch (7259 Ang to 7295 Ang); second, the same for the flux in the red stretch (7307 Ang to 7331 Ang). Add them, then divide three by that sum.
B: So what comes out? 8.1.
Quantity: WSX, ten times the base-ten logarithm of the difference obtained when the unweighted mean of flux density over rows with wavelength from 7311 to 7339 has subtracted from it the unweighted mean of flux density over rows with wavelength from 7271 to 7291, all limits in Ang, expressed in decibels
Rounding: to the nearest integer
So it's -6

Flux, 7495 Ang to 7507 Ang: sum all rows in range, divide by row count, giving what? 18.6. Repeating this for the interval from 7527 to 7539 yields 18.4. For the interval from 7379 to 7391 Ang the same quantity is 18.3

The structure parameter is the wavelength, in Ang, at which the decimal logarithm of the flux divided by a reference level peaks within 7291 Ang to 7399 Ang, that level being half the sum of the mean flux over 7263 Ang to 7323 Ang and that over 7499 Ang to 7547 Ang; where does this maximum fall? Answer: 7377.0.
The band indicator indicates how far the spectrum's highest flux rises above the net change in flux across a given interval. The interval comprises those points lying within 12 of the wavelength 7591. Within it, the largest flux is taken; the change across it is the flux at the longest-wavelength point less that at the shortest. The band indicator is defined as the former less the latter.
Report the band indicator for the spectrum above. 18.9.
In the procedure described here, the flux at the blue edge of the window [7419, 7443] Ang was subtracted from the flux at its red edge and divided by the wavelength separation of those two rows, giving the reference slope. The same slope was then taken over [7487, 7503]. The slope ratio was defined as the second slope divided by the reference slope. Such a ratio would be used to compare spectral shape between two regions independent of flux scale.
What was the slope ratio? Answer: 1.7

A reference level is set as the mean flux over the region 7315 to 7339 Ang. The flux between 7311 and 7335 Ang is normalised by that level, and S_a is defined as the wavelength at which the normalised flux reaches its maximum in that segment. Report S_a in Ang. 7333.0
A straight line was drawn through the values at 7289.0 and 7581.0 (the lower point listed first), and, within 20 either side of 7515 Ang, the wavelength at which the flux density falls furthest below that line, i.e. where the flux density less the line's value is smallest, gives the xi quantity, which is 7529.0 Ang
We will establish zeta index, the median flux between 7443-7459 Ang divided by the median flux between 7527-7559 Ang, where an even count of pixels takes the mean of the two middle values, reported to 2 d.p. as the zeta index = 0.99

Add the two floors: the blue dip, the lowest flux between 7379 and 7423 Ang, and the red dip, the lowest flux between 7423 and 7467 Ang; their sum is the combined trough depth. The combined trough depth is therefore 36.1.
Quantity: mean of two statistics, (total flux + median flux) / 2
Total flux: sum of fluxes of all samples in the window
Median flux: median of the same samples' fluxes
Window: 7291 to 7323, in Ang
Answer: 79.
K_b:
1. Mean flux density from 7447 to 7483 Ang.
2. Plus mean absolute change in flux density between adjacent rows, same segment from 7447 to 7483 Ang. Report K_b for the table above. 18.5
